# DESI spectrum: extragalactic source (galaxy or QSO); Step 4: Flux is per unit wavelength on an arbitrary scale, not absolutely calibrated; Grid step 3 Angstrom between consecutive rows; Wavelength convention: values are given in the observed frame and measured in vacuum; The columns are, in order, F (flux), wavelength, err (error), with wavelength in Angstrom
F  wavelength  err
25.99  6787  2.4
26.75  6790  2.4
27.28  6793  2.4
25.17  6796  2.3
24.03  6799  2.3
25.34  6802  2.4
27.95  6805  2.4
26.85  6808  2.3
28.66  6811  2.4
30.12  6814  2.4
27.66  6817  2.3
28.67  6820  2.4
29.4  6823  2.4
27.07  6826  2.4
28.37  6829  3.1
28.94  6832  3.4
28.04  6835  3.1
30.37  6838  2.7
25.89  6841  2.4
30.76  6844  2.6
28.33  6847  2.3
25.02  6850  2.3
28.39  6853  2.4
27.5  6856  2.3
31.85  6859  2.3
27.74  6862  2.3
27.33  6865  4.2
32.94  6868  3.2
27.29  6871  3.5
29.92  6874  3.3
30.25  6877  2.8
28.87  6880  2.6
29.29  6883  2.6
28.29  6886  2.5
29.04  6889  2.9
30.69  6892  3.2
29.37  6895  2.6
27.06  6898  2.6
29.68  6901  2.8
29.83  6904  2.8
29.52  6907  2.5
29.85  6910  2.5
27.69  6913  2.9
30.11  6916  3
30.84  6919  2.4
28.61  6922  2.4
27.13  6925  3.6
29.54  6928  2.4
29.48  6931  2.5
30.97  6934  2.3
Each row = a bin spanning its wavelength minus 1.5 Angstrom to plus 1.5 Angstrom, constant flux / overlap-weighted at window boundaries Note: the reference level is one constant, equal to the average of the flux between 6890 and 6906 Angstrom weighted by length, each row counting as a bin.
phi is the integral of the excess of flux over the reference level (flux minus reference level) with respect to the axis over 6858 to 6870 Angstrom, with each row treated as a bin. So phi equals 5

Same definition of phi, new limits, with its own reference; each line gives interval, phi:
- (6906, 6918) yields 0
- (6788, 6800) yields -41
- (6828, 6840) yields -6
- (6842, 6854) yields -16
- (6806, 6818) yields -12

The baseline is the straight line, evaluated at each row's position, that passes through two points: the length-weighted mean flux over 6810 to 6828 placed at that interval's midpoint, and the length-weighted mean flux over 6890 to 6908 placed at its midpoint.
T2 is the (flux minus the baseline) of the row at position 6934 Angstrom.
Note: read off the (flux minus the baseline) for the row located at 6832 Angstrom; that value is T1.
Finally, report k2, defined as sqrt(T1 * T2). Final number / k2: 0.5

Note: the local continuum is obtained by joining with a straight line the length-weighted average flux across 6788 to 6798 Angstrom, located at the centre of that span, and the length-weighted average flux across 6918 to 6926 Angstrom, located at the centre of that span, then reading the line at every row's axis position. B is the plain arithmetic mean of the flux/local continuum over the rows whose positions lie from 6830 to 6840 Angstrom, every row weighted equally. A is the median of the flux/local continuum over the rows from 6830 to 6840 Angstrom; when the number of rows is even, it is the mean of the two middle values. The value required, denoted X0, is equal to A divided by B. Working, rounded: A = 1.07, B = 1.07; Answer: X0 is 0.996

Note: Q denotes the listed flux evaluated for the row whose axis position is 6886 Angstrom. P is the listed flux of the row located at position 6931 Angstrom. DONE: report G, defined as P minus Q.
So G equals 1.2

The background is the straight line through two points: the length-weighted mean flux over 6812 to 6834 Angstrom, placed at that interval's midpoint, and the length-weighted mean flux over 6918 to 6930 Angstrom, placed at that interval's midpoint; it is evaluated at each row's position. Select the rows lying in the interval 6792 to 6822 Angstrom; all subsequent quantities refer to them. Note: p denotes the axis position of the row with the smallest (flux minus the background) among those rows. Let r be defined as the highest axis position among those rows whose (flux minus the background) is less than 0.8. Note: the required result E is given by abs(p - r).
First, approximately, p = 6799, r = 6820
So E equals 21 Angstrom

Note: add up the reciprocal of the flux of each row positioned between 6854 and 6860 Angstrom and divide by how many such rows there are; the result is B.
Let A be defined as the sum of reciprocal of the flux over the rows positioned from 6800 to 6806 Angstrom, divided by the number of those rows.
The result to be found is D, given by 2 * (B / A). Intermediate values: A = 0.0376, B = 0.0339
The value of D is 1.80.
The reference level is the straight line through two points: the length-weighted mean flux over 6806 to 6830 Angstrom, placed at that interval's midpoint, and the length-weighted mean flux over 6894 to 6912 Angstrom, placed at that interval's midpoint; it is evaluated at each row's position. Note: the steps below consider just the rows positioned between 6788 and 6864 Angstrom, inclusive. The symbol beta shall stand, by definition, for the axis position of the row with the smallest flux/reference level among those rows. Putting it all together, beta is 6799 Angstrom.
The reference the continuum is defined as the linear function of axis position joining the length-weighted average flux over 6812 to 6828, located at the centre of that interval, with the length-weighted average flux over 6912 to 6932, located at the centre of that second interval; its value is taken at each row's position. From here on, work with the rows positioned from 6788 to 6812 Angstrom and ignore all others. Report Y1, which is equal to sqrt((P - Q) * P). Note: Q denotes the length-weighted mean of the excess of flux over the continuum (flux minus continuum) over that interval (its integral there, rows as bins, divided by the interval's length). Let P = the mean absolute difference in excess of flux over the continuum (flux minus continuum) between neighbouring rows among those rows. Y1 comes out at 2.3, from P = 1.5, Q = -2.0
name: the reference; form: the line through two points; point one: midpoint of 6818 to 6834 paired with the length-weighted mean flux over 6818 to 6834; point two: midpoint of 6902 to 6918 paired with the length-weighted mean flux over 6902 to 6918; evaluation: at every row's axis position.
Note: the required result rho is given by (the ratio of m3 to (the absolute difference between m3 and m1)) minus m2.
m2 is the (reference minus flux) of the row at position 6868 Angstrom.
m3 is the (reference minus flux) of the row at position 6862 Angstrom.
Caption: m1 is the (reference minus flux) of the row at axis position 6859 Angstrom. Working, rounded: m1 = -3.0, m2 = -4.0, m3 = 1.1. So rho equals 4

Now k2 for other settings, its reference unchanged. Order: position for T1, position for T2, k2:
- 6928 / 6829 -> 0.2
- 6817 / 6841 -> 1.6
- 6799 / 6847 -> 1.5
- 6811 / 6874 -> 0.3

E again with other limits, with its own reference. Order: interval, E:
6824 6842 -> 0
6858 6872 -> 0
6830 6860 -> 6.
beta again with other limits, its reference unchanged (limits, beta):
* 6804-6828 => 6808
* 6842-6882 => 6850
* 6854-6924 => 6898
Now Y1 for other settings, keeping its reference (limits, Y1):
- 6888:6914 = 1.2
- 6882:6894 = 0.9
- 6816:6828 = 1.5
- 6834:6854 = 3.7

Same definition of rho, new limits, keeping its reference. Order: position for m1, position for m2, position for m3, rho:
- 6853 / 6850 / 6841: -3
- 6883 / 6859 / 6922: 4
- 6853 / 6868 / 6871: 5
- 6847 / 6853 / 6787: 1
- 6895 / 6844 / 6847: 3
